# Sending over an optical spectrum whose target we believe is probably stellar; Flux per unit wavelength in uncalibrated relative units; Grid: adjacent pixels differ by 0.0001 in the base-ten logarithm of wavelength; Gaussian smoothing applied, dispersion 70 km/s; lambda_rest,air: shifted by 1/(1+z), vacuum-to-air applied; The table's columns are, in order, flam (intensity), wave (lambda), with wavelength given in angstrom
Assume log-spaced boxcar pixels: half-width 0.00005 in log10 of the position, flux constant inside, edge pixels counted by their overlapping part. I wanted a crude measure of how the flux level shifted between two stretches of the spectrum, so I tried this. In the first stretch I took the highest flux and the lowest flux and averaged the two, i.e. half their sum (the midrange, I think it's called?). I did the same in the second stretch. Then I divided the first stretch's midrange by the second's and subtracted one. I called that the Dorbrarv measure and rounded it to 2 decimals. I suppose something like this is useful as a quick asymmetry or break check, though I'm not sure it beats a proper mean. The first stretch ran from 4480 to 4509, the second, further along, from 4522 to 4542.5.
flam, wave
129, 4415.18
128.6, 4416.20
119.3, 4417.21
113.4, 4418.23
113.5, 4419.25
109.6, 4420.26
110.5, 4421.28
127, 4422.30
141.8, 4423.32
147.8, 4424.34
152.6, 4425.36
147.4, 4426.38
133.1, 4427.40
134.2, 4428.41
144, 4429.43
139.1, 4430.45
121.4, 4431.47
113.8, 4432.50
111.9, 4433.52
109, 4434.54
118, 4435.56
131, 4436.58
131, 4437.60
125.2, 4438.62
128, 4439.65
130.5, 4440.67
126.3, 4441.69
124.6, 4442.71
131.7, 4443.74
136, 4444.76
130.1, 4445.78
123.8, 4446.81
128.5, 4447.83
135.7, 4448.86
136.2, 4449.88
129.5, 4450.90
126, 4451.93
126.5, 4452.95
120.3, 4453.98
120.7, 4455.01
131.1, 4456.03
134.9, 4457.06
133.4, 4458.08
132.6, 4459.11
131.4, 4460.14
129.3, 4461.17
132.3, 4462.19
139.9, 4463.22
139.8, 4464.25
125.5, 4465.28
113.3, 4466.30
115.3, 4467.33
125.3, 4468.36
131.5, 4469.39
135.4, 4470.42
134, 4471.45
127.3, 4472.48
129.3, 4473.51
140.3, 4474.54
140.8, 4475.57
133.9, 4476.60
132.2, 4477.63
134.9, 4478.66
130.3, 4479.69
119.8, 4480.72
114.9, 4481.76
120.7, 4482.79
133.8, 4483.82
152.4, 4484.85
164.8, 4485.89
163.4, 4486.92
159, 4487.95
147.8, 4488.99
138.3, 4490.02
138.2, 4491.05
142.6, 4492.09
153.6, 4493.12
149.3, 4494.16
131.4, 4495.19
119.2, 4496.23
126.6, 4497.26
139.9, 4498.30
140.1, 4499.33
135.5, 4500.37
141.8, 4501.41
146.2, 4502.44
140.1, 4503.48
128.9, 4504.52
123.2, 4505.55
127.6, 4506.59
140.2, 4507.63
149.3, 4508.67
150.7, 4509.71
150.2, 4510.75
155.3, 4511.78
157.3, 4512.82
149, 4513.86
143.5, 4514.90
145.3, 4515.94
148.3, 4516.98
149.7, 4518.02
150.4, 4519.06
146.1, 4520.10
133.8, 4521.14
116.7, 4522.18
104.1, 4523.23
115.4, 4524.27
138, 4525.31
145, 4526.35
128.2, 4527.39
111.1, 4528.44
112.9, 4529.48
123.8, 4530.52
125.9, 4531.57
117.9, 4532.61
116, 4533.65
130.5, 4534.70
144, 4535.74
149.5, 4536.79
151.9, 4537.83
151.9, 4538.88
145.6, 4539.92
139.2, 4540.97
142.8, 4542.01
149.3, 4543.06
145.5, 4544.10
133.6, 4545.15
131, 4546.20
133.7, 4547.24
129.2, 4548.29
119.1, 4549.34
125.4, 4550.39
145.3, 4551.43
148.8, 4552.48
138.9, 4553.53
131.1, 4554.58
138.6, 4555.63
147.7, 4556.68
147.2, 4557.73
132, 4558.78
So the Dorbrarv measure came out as 0.09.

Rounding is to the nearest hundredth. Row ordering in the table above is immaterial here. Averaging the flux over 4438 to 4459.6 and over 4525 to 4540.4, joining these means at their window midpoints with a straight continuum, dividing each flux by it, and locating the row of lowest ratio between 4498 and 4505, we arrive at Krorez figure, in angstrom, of 4504.52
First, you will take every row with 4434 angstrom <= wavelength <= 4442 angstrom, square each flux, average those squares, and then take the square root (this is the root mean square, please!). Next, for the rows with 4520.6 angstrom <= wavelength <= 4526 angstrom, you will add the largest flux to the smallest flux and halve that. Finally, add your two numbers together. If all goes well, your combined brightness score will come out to 246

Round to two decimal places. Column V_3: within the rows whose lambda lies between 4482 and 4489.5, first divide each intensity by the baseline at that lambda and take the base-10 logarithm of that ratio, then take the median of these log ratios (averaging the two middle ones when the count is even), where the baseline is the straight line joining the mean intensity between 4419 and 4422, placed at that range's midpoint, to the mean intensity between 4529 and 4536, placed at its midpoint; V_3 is 0.11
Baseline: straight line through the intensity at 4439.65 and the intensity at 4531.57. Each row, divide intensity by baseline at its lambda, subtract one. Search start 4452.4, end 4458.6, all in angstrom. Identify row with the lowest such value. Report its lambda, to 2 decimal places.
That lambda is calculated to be 4453.98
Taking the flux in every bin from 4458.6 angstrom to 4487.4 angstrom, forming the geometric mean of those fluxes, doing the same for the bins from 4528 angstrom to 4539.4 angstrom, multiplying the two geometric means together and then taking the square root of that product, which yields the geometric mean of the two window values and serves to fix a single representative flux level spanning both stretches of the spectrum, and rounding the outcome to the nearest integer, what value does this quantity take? 131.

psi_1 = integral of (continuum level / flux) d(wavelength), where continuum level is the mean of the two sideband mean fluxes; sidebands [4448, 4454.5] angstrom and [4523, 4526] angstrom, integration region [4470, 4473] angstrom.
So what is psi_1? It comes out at 2.9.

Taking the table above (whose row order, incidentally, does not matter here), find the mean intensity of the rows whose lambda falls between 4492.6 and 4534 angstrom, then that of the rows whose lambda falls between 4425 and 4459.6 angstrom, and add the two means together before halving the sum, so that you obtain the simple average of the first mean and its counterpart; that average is 133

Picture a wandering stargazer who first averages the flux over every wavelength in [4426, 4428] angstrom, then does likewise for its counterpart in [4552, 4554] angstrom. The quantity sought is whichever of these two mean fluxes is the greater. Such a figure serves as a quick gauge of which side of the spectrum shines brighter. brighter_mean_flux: 144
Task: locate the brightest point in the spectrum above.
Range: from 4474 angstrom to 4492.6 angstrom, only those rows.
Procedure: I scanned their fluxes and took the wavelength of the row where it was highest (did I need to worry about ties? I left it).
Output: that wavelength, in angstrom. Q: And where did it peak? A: 4485.89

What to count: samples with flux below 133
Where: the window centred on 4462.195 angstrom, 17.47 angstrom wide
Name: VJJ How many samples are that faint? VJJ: 12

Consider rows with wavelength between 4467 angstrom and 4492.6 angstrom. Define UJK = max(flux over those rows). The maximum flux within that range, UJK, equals 164.8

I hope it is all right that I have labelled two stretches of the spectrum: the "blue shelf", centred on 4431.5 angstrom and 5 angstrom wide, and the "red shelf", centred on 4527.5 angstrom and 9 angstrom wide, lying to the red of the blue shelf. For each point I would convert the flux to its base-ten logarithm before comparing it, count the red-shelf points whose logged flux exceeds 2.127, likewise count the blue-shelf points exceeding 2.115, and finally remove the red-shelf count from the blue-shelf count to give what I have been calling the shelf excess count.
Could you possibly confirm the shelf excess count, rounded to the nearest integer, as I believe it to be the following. 0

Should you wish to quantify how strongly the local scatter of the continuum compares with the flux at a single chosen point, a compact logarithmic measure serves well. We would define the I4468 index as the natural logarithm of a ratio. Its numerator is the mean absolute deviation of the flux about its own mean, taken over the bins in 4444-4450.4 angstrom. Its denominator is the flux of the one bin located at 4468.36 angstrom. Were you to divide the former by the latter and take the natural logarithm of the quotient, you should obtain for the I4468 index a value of -3.38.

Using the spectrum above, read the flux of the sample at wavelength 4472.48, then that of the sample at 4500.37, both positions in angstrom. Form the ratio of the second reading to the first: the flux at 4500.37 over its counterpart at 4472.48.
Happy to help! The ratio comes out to 1.06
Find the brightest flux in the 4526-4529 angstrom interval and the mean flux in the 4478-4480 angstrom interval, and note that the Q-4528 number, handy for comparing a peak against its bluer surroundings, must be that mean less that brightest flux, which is -12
